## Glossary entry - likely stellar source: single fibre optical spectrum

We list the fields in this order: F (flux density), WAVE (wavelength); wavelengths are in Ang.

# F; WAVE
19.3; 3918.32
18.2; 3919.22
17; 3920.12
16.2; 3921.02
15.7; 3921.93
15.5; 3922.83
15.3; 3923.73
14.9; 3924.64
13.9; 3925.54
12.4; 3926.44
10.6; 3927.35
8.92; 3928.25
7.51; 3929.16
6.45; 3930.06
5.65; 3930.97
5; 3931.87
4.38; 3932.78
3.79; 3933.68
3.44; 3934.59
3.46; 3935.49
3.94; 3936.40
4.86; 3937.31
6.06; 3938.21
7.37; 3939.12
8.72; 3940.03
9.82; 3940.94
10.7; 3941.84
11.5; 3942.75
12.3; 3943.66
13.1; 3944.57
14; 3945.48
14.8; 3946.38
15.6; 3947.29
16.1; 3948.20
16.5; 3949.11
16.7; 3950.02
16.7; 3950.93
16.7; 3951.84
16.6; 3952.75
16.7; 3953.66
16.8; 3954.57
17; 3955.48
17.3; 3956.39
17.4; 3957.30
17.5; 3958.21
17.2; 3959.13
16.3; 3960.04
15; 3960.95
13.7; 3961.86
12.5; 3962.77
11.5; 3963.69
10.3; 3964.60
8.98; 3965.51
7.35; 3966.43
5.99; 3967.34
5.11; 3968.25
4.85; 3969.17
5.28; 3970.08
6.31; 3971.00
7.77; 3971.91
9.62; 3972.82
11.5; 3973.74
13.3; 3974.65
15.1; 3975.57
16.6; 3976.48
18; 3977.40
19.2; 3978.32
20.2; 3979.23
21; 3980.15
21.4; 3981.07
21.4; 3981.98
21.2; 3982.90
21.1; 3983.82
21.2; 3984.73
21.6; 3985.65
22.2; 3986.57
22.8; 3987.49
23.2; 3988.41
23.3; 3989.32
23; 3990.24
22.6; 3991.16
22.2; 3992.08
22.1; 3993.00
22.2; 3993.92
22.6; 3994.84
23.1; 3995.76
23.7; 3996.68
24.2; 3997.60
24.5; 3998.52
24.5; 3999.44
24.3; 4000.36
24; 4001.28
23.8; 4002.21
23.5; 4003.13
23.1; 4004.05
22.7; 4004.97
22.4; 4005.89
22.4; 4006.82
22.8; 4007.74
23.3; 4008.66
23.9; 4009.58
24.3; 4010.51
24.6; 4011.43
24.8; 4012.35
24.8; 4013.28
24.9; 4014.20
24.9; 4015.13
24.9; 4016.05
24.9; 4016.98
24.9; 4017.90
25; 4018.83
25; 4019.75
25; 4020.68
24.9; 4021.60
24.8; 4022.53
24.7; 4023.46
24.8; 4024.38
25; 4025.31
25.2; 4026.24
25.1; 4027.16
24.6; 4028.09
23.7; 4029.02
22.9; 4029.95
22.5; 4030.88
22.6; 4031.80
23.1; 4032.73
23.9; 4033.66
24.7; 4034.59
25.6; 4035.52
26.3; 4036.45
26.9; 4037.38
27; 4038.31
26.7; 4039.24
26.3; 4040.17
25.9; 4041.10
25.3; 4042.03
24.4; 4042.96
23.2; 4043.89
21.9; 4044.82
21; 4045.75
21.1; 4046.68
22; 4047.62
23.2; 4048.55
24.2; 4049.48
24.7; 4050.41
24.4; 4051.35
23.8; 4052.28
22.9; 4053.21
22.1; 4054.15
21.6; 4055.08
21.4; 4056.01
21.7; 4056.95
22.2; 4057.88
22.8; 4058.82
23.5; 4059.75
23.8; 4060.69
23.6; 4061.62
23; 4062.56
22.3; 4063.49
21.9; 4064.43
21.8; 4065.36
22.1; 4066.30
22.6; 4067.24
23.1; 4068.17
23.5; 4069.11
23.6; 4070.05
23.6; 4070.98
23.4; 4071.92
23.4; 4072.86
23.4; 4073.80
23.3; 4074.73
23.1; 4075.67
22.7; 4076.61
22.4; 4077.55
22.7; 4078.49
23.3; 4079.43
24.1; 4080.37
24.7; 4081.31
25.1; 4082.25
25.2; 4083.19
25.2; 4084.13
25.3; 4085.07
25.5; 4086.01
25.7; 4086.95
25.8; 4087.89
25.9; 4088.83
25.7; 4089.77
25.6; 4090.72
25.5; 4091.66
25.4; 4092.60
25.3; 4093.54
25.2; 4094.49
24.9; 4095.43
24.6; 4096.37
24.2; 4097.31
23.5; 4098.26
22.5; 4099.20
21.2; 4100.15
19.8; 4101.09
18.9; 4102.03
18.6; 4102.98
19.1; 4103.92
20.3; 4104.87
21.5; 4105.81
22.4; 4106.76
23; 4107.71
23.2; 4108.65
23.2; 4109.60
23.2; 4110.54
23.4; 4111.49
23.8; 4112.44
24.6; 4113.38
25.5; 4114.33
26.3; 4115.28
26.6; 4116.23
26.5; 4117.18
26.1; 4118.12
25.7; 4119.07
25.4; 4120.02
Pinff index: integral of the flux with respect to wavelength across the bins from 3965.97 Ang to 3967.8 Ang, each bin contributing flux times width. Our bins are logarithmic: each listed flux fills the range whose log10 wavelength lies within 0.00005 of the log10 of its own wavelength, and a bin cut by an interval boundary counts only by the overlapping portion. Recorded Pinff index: 12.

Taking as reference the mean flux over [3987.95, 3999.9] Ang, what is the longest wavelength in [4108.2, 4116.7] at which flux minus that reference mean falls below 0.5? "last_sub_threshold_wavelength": 4111.49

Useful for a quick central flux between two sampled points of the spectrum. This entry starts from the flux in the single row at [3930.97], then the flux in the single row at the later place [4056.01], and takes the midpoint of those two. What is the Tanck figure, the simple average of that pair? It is 14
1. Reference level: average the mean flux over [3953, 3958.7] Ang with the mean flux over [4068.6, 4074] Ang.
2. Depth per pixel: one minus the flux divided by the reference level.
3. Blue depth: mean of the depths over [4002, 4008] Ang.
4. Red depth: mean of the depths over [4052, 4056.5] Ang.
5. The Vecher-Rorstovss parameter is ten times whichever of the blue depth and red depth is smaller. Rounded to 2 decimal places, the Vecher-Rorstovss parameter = -1.31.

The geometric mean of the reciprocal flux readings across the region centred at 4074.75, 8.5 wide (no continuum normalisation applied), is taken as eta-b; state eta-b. 0.043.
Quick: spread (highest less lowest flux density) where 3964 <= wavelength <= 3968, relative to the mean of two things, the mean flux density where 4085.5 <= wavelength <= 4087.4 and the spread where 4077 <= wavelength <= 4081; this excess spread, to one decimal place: -9.3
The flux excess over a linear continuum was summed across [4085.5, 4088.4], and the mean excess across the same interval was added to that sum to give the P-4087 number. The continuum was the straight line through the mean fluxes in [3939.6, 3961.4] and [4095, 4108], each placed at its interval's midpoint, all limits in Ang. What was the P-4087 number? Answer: 18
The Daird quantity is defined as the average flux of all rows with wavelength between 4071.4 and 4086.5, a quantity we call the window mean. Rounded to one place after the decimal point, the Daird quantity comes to 23.9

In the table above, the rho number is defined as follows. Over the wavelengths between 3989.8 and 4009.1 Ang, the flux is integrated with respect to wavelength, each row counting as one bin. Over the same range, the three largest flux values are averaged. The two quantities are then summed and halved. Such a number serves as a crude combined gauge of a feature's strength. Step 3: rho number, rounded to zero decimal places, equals 236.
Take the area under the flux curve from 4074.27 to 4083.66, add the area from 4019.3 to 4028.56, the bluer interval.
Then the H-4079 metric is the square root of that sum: 21.3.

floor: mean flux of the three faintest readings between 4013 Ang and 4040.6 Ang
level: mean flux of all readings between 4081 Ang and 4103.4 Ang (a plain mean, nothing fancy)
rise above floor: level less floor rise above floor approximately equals 1.5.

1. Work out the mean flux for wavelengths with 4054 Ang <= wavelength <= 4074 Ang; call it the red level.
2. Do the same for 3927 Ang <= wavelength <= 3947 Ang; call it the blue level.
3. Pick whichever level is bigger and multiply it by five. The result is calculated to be 114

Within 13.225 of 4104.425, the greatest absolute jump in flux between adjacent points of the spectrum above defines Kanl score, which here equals 1.4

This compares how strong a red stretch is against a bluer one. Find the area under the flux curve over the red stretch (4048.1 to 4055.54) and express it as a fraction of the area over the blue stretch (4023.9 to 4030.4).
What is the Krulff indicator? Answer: 1.1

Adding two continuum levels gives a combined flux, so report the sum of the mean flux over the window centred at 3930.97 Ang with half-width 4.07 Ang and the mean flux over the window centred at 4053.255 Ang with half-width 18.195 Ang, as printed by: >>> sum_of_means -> 29.7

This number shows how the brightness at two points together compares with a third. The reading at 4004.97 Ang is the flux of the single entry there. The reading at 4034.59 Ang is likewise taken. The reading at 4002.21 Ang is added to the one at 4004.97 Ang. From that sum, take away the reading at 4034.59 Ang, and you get 22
